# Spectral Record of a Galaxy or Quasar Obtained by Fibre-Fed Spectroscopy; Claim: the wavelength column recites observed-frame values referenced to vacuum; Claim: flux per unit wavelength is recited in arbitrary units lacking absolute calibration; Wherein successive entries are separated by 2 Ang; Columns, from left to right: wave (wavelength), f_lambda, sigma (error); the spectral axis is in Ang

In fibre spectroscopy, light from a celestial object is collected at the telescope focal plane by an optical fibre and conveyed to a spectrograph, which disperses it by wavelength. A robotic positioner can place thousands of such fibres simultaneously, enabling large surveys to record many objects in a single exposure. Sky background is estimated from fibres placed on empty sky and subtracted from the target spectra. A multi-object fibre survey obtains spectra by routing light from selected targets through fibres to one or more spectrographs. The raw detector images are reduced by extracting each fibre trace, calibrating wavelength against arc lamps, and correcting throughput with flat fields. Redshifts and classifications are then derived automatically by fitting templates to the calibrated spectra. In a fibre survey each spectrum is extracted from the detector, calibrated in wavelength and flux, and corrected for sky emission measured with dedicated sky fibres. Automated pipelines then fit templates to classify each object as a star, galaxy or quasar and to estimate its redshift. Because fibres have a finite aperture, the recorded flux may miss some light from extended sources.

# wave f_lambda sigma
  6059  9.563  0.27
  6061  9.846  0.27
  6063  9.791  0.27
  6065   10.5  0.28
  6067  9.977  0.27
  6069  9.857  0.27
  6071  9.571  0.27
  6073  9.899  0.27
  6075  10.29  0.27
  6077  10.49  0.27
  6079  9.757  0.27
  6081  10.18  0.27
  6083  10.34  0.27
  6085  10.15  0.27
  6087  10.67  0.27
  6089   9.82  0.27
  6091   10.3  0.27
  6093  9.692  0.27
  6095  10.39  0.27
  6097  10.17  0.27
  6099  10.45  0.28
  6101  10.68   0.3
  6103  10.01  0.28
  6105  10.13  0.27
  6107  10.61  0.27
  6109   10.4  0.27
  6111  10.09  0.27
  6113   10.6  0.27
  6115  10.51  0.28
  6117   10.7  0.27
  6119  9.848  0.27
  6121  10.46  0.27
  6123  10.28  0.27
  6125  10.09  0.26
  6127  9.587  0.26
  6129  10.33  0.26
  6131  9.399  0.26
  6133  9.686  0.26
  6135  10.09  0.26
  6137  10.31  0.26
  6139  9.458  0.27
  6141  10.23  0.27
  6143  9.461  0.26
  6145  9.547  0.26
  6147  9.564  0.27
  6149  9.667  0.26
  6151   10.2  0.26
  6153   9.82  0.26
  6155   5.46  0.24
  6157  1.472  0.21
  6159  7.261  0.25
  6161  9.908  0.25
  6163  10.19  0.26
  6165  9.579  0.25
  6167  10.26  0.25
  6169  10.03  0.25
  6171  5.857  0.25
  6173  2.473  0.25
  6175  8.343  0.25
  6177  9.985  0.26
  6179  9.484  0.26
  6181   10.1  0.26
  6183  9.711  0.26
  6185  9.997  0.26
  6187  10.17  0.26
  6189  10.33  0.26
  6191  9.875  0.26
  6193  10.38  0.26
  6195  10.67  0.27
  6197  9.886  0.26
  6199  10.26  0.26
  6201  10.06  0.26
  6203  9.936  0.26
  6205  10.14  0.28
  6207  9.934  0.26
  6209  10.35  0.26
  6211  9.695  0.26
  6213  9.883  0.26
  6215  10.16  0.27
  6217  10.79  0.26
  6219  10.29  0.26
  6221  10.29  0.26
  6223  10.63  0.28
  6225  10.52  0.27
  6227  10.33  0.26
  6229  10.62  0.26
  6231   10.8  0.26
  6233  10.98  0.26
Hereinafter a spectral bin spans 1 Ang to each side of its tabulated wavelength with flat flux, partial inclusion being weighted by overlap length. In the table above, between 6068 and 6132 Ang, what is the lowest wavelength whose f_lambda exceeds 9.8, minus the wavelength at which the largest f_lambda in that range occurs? -48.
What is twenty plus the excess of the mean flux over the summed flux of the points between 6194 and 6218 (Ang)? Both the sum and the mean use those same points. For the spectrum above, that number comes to -91.6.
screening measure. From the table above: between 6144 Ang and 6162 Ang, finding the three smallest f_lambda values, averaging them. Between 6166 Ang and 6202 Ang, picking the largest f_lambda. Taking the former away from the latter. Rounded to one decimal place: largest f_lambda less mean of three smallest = 5.9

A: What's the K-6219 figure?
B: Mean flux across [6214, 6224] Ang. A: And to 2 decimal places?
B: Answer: 10.43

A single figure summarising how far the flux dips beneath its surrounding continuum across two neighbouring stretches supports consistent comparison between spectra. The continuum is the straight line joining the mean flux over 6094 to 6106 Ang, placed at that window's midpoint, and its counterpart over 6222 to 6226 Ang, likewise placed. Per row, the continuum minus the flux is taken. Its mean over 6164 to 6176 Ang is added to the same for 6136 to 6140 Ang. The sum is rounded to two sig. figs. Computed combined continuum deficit 3.2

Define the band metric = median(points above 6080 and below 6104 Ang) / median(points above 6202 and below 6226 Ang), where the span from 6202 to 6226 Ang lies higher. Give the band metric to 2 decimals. 1.00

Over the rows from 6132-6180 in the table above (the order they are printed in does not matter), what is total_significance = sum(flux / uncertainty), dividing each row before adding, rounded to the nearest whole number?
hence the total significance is 810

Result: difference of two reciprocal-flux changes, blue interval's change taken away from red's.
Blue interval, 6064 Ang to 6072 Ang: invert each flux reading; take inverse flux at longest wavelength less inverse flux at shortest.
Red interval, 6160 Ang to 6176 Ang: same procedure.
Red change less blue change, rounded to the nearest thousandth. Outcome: 0.010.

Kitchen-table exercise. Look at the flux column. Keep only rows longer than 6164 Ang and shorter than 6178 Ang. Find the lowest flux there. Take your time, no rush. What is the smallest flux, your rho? 2.473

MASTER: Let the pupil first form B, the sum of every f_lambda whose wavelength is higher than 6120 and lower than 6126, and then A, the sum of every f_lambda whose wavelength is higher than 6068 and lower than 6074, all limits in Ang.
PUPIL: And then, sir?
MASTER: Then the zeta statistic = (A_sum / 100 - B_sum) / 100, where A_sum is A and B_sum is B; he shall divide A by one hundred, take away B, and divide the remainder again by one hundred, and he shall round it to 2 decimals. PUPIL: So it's -0.31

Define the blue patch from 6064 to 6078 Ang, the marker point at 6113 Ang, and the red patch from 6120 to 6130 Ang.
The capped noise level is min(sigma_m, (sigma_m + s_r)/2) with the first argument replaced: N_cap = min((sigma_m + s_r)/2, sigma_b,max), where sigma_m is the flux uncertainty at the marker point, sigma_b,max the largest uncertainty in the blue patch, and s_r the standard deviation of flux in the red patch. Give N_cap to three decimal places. 0.280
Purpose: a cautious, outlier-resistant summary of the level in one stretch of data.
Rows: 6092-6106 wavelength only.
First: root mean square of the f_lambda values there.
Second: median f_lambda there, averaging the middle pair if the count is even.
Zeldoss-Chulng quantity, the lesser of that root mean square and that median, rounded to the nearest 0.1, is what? 10.2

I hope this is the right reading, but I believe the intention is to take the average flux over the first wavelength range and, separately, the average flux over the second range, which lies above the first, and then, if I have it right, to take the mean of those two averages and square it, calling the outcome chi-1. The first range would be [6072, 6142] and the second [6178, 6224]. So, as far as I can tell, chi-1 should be 103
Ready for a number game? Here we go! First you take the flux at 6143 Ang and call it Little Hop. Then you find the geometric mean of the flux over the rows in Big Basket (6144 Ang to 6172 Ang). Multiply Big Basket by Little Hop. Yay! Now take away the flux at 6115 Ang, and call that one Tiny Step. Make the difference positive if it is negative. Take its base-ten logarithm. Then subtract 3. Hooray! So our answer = -1.20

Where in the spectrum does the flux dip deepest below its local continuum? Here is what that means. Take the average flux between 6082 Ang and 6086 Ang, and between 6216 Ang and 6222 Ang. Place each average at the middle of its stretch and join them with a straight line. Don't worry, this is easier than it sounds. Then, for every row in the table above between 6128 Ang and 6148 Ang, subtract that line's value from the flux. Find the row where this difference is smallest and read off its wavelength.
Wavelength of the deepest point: 6131 Ang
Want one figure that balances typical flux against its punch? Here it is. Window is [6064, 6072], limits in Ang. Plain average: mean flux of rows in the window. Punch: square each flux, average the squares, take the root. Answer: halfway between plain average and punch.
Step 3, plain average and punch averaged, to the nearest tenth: 10.0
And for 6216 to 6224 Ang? 10.5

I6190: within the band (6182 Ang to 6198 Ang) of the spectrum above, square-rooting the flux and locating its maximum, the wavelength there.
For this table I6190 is 6195 Ang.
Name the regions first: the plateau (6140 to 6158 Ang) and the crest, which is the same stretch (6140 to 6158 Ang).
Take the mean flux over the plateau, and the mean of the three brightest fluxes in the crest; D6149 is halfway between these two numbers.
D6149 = 9.23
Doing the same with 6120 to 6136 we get 10.17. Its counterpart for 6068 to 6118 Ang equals 10.46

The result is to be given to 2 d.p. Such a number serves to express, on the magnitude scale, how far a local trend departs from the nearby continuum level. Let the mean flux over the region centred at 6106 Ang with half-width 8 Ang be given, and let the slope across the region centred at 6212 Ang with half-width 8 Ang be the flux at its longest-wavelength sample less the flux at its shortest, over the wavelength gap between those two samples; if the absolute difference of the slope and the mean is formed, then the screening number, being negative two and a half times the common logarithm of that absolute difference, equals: -2.54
